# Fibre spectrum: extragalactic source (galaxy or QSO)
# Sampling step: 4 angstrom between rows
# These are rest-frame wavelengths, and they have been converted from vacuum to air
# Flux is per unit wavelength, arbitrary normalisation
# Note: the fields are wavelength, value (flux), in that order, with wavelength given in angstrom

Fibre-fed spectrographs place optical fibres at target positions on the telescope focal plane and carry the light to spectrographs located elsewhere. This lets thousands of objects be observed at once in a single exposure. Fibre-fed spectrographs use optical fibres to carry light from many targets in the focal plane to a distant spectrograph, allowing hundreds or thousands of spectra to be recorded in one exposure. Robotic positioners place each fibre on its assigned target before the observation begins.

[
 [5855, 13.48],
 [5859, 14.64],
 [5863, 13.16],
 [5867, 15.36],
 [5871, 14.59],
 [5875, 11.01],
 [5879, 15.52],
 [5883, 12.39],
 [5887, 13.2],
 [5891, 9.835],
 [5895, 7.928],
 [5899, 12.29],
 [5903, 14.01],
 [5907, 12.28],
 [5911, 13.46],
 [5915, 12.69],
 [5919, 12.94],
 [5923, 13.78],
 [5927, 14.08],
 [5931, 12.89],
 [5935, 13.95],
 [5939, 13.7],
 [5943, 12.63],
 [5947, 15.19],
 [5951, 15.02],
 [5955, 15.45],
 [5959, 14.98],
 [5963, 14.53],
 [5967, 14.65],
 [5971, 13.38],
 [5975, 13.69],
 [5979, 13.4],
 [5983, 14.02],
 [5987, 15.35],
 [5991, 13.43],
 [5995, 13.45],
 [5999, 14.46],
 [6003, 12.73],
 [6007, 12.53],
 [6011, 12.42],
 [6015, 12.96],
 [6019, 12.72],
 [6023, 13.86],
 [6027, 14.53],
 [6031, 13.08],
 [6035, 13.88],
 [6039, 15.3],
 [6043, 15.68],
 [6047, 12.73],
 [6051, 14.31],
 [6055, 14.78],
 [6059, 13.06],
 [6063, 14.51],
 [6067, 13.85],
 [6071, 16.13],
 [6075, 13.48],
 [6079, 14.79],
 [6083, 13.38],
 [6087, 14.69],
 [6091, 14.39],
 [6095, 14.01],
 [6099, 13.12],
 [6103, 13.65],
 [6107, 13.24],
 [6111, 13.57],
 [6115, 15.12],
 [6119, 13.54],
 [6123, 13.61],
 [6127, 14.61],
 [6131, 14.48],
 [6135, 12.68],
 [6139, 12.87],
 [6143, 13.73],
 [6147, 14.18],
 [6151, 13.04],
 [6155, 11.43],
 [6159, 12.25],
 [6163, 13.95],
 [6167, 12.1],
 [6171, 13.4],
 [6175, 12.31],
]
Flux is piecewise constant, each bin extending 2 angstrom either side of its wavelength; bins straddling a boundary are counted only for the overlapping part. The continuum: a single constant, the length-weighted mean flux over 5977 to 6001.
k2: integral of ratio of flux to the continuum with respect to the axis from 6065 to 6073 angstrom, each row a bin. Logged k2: 8.6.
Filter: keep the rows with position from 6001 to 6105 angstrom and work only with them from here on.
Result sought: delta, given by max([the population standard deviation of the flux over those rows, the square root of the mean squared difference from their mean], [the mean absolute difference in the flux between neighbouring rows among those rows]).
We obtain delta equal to 1.07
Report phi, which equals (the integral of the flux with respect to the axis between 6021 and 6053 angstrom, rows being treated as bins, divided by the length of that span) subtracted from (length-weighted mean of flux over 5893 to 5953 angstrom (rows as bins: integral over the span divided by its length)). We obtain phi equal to -1.0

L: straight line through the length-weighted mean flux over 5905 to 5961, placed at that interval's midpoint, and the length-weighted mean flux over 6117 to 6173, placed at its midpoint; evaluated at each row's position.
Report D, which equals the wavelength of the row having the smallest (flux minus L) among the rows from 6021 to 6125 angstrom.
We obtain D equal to 6047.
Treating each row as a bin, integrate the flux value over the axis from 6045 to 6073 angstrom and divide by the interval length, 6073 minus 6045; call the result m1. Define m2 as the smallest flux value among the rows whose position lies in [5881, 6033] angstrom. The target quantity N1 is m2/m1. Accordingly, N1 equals 0.56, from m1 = 14.2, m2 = 7.928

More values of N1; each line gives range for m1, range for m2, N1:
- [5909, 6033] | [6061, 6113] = 0.95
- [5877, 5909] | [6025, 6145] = 1.04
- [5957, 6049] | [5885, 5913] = 0.57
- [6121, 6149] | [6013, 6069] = 0.93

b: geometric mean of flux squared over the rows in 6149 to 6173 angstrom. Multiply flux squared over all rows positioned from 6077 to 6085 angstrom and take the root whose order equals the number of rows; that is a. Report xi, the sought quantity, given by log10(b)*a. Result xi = 436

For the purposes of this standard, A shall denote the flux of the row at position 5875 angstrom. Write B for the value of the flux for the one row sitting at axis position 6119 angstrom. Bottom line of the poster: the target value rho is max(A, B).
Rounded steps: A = 11.01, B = 13.54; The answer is 13.5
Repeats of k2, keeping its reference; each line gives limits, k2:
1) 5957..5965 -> 8.4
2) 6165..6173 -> 7.3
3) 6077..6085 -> 8.0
